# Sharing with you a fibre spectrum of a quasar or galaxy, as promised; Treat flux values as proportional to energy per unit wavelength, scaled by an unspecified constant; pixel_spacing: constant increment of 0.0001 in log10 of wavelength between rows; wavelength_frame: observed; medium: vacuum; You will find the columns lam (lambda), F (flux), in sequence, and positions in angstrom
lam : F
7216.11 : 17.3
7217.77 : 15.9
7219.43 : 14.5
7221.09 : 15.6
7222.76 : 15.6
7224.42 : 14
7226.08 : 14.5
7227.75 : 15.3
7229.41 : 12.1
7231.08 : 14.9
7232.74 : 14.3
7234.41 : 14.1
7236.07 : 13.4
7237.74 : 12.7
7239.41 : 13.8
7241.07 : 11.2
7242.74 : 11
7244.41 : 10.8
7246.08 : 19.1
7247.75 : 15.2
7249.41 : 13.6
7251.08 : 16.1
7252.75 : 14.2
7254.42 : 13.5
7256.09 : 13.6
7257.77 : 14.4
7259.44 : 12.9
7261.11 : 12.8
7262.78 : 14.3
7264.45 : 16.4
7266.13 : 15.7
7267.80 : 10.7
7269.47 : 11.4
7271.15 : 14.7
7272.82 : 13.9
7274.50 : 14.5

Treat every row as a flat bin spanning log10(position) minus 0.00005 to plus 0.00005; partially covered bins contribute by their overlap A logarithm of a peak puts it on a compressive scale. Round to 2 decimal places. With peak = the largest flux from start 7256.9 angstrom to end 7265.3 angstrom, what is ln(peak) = 2.80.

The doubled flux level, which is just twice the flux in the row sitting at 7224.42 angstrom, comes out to 28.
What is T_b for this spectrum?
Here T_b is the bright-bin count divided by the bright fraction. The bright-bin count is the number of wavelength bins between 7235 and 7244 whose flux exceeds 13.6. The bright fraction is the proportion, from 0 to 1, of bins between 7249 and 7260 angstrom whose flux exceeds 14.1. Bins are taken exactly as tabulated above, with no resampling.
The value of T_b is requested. 2.3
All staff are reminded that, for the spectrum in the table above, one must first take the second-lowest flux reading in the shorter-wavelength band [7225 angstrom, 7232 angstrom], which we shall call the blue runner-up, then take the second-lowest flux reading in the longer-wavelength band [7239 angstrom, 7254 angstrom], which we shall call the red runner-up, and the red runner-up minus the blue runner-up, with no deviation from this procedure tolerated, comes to -3.5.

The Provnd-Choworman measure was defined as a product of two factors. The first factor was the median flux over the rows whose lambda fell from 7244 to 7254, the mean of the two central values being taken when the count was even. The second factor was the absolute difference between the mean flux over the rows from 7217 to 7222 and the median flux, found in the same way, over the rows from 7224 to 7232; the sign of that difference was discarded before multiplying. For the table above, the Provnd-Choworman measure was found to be 12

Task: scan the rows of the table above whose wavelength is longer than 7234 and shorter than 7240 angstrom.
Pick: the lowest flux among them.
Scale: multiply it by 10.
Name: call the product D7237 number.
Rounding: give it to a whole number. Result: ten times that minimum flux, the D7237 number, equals 127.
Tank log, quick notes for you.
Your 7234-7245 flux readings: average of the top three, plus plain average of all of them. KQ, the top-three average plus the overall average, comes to 26.2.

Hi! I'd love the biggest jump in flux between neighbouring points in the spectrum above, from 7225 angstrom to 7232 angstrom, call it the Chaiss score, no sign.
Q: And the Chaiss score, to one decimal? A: 3.2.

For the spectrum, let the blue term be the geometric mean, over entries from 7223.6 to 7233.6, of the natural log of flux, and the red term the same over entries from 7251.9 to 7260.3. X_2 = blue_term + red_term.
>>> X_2 5.27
